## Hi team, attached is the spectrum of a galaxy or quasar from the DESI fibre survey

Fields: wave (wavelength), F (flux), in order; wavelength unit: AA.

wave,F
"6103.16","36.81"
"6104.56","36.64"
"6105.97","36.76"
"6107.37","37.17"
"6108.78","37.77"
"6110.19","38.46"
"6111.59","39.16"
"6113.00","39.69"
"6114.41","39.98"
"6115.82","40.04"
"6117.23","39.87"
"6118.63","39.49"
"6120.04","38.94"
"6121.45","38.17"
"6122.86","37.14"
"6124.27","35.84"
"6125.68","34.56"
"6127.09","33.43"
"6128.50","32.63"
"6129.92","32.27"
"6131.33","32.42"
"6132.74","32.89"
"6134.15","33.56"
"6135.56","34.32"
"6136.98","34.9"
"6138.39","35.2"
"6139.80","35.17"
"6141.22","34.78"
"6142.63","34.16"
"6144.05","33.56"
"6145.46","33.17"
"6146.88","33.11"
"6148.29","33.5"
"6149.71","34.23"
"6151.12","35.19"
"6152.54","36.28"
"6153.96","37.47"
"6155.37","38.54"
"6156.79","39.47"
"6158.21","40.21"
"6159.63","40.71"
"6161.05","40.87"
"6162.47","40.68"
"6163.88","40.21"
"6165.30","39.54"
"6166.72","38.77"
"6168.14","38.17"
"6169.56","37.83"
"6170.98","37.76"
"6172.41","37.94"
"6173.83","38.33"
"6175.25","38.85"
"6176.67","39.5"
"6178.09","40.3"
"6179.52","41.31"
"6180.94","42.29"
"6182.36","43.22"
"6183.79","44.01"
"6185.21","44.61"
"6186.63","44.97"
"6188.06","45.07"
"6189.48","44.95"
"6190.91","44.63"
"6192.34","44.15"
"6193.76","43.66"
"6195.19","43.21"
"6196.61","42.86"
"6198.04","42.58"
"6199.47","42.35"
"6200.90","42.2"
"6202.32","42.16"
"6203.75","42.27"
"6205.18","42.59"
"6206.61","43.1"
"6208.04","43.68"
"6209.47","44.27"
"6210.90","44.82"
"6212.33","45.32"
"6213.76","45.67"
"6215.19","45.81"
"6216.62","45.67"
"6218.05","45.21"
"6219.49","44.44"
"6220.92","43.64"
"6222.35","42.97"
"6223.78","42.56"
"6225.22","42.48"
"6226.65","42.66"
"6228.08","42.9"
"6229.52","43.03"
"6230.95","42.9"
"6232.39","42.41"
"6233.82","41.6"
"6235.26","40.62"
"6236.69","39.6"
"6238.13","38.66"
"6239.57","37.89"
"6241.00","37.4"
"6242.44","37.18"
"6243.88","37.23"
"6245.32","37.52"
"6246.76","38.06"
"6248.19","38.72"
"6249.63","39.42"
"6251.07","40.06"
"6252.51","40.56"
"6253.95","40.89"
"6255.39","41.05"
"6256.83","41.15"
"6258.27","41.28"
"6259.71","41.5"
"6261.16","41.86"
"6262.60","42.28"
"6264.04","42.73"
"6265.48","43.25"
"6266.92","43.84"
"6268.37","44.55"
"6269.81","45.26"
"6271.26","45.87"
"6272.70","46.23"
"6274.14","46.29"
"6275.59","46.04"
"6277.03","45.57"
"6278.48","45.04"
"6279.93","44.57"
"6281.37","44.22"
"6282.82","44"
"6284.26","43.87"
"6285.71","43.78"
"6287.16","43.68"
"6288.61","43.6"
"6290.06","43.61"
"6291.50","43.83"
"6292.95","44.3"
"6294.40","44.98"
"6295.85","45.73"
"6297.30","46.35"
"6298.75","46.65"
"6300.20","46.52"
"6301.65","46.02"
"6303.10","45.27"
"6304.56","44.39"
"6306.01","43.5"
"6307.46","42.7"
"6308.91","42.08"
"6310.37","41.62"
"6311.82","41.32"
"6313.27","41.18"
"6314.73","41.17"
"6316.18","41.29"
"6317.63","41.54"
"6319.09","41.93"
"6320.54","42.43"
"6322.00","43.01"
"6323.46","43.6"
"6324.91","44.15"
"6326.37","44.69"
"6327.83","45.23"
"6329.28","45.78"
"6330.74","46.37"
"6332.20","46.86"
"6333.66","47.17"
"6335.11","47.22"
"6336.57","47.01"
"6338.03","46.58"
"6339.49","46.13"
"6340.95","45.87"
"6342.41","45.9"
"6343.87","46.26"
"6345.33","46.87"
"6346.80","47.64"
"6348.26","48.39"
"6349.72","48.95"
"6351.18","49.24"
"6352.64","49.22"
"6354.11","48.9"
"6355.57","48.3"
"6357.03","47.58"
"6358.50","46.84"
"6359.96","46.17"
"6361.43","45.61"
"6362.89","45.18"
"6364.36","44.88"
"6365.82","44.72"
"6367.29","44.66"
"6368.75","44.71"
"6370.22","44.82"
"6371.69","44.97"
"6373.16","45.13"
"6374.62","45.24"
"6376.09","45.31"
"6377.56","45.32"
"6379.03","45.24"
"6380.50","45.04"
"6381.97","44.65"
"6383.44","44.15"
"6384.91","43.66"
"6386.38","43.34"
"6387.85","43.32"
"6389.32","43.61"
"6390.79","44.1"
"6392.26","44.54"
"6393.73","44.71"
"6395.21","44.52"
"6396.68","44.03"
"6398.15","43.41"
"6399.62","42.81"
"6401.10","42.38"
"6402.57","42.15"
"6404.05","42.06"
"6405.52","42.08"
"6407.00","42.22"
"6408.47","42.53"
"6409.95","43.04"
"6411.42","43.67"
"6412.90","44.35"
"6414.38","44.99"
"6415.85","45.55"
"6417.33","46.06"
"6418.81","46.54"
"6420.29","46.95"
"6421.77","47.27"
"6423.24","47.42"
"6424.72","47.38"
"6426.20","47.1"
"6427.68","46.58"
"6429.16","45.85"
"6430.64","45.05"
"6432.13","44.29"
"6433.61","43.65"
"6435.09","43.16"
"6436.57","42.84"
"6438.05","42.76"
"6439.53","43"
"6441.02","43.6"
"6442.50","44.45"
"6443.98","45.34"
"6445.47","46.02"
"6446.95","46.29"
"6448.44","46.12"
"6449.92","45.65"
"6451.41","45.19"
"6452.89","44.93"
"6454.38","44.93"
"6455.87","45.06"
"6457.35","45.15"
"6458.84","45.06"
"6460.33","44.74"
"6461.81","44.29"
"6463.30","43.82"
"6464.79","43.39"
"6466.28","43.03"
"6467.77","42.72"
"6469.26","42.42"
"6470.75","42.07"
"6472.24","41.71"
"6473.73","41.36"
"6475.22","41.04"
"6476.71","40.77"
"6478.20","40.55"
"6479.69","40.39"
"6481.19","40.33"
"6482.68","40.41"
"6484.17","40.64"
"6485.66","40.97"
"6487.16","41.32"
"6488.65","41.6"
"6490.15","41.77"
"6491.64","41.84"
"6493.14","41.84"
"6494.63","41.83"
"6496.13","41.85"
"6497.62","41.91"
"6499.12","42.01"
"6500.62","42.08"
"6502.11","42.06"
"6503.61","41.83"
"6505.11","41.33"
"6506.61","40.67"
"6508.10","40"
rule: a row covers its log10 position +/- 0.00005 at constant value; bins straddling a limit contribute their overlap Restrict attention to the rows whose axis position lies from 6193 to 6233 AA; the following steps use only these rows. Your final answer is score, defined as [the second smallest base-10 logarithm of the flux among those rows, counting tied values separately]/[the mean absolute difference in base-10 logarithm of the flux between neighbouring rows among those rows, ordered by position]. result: 458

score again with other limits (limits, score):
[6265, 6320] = 406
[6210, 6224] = 355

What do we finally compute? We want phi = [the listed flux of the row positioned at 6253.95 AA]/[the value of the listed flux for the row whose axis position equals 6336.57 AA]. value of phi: 0.87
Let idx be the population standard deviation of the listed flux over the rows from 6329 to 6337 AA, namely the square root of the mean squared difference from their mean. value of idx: 0.51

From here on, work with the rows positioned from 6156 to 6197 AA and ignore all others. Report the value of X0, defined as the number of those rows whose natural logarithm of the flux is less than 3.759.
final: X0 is 19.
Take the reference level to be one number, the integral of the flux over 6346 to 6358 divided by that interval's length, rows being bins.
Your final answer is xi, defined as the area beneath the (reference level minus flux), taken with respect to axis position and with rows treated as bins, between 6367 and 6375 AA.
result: 28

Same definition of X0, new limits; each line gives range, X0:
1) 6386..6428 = 7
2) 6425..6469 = 3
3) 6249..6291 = 11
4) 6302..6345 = 10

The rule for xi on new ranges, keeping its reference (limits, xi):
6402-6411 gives 55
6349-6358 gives -2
